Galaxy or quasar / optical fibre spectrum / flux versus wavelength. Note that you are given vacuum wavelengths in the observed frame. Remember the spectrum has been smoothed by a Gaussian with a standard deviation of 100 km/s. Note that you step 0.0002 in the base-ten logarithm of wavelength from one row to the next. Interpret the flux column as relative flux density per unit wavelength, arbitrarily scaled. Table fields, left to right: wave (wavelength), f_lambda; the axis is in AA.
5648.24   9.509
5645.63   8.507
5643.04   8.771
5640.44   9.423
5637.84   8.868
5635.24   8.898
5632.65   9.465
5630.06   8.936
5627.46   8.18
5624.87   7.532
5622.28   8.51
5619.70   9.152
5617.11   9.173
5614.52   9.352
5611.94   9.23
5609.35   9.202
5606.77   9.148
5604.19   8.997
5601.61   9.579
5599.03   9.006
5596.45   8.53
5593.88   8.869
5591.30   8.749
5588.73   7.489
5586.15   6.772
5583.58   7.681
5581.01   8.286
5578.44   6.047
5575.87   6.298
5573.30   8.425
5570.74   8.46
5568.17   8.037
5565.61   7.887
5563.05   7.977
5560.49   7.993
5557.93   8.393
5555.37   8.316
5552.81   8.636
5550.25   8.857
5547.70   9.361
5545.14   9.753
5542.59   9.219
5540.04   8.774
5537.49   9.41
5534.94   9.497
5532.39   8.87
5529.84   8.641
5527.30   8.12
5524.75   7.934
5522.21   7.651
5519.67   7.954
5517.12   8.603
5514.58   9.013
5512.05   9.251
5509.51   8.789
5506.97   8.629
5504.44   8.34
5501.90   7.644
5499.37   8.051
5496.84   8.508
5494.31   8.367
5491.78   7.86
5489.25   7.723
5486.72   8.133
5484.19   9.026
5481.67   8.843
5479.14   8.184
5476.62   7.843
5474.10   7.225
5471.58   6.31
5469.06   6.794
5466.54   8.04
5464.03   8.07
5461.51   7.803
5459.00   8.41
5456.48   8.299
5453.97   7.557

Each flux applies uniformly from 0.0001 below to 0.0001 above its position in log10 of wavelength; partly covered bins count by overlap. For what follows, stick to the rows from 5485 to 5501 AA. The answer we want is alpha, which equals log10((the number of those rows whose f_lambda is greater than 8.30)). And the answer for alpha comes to 0.3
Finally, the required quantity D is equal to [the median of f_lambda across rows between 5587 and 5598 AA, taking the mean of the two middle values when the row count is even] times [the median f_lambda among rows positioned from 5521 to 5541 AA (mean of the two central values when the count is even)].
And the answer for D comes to 75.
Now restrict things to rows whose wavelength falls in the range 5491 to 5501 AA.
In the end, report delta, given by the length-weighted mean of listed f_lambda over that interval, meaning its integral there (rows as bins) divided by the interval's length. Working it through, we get 8.2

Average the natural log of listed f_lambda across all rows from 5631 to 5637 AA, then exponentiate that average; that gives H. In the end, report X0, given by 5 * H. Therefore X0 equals 45.9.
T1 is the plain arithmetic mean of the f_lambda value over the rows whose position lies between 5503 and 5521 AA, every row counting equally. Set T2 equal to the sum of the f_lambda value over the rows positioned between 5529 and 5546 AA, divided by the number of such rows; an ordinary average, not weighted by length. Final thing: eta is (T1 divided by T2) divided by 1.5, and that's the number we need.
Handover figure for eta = 0.63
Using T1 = 8.65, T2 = 9.2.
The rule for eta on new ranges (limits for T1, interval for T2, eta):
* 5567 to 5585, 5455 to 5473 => 0.66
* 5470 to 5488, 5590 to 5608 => 0.59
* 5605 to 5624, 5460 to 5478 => 0.82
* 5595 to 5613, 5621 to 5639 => 0.70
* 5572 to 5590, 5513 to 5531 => 0.59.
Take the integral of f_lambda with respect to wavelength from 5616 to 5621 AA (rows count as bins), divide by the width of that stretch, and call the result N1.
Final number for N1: 9.2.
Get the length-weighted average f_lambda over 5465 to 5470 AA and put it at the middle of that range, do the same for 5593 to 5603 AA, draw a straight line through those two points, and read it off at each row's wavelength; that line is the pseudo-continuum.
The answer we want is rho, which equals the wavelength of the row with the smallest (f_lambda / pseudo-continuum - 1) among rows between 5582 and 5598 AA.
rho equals 5586.15 AA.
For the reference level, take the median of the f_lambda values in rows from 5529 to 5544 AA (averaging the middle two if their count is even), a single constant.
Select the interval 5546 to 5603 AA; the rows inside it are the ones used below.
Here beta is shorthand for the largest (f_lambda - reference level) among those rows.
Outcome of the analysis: 0.53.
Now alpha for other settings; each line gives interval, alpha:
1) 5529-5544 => 0.8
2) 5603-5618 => 0.8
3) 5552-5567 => 0.5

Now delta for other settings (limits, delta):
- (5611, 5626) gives 8.8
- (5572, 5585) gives 7.3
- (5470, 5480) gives 7.3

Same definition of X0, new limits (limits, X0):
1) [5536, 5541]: 45.4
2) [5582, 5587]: 36.1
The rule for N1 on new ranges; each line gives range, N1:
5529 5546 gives 9.2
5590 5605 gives 9.0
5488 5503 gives 8.0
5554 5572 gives 8.2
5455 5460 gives 8.3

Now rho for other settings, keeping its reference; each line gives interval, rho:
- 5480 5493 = 5489.25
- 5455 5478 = 5471.58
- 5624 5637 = 5624.87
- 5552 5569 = 5565.61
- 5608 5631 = 5624.87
